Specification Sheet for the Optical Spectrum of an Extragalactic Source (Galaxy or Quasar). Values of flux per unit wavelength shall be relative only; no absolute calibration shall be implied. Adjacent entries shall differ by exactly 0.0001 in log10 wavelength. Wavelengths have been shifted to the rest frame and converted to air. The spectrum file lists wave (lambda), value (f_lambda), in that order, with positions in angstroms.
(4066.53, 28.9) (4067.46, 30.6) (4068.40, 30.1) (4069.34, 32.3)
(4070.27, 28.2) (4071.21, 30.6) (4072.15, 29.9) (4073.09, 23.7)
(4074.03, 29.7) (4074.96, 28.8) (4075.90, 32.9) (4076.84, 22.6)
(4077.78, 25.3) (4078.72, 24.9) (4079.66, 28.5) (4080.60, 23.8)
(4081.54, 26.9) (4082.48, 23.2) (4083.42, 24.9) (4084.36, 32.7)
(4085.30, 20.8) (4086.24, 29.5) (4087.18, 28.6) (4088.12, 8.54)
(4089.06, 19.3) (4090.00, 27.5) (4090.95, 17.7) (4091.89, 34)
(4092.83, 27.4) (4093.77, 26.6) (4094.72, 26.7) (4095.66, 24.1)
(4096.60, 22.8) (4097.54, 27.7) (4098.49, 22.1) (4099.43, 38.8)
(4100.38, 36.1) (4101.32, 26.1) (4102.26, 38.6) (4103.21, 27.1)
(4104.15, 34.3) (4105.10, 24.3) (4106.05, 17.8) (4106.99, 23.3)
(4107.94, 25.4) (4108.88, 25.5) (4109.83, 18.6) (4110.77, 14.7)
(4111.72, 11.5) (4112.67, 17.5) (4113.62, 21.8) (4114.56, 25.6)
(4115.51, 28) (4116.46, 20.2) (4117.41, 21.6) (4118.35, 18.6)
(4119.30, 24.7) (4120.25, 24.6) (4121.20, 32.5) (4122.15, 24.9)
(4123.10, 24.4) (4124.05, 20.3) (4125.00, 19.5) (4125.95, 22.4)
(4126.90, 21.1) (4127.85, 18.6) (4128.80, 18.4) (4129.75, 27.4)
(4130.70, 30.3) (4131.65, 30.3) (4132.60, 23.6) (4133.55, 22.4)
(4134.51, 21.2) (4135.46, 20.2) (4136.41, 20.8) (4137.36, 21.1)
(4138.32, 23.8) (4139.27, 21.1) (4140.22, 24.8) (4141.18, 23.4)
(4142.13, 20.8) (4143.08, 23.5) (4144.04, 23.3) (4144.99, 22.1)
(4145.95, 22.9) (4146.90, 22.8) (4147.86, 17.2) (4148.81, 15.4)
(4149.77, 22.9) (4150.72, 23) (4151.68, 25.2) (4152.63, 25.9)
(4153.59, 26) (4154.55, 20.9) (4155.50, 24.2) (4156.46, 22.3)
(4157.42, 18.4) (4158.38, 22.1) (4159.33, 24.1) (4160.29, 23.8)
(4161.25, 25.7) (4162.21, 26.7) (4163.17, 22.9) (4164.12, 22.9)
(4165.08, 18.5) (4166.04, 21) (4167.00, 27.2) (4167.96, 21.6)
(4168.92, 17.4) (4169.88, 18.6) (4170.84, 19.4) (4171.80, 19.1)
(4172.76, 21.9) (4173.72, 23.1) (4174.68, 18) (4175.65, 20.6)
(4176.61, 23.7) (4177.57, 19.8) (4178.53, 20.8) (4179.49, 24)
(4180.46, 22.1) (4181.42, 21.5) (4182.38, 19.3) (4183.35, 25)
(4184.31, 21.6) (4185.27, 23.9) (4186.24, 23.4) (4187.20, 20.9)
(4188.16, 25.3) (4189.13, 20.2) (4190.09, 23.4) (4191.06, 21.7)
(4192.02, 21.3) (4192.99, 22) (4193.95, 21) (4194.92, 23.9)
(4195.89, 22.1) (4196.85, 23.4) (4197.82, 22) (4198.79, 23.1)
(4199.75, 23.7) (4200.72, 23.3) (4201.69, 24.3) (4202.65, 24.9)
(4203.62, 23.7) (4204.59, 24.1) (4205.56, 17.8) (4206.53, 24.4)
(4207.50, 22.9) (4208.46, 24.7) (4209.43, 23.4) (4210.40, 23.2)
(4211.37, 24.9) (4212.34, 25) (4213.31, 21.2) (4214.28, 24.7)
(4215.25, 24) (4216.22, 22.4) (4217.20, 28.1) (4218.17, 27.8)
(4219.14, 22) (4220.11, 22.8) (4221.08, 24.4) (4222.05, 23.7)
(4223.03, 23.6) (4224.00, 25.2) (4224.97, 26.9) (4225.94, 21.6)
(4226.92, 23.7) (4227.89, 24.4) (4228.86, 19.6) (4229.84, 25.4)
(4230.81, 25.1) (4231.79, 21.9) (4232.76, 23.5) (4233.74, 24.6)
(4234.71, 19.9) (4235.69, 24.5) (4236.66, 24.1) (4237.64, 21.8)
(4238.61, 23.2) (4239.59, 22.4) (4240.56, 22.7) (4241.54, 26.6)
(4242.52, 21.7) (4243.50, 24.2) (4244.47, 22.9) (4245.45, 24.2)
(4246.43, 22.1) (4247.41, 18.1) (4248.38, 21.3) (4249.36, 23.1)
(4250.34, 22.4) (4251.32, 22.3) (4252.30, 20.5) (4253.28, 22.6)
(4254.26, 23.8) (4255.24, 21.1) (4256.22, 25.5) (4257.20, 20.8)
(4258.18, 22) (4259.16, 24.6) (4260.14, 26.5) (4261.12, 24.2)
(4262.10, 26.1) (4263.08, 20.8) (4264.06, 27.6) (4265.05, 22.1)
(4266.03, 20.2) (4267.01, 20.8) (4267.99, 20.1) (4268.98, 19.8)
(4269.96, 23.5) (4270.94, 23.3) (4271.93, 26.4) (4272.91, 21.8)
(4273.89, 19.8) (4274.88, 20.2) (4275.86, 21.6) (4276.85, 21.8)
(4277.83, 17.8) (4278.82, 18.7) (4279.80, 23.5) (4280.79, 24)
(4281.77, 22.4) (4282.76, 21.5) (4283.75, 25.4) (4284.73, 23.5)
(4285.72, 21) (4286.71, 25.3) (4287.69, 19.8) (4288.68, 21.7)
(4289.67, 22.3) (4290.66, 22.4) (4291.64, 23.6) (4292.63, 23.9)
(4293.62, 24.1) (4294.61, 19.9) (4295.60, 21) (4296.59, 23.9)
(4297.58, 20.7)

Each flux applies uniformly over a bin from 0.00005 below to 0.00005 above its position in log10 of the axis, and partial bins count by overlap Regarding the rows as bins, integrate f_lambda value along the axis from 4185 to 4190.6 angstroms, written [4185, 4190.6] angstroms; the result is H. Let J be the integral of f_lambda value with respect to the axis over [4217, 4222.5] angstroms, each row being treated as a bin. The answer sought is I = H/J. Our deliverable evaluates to 0.94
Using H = 128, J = 136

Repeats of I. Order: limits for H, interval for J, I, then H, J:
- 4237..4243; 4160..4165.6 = 1.06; 139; 131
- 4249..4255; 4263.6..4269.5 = 1.05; 134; 128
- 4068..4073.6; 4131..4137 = 1.17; 163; 140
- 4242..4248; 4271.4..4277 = 1.09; 133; 123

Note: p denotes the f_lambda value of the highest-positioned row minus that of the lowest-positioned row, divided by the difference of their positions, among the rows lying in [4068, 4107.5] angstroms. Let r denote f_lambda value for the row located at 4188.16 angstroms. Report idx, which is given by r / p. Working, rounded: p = -0.2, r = 25.3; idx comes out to -144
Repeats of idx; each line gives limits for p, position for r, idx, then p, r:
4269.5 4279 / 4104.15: -63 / -0.5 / 34.3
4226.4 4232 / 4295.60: -57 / -0.4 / 21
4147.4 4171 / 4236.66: 252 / 0.1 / 24.1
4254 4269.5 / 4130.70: -112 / -0.3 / 30.3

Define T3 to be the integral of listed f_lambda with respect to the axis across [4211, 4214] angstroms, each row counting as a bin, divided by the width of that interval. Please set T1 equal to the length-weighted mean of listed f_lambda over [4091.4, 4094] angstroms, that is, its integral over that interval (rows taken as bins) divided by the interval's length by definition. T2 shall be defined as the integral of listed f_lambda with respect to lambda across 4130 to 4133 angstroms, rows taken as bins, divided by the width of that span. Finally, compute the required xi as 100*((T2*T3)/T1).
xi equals 2259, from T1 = 30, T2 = 28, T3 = 23.7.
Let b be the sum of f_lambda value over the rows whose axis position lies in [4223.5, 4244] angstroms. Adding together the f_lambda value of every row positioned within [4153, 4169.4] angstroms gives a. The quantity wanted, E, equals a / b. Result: 0.8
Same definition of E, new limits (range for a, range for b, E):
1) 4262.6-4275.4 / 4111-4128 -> 0.7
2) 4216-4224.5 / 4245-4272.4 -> 0.3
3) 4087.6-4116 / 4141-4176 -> 0.9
